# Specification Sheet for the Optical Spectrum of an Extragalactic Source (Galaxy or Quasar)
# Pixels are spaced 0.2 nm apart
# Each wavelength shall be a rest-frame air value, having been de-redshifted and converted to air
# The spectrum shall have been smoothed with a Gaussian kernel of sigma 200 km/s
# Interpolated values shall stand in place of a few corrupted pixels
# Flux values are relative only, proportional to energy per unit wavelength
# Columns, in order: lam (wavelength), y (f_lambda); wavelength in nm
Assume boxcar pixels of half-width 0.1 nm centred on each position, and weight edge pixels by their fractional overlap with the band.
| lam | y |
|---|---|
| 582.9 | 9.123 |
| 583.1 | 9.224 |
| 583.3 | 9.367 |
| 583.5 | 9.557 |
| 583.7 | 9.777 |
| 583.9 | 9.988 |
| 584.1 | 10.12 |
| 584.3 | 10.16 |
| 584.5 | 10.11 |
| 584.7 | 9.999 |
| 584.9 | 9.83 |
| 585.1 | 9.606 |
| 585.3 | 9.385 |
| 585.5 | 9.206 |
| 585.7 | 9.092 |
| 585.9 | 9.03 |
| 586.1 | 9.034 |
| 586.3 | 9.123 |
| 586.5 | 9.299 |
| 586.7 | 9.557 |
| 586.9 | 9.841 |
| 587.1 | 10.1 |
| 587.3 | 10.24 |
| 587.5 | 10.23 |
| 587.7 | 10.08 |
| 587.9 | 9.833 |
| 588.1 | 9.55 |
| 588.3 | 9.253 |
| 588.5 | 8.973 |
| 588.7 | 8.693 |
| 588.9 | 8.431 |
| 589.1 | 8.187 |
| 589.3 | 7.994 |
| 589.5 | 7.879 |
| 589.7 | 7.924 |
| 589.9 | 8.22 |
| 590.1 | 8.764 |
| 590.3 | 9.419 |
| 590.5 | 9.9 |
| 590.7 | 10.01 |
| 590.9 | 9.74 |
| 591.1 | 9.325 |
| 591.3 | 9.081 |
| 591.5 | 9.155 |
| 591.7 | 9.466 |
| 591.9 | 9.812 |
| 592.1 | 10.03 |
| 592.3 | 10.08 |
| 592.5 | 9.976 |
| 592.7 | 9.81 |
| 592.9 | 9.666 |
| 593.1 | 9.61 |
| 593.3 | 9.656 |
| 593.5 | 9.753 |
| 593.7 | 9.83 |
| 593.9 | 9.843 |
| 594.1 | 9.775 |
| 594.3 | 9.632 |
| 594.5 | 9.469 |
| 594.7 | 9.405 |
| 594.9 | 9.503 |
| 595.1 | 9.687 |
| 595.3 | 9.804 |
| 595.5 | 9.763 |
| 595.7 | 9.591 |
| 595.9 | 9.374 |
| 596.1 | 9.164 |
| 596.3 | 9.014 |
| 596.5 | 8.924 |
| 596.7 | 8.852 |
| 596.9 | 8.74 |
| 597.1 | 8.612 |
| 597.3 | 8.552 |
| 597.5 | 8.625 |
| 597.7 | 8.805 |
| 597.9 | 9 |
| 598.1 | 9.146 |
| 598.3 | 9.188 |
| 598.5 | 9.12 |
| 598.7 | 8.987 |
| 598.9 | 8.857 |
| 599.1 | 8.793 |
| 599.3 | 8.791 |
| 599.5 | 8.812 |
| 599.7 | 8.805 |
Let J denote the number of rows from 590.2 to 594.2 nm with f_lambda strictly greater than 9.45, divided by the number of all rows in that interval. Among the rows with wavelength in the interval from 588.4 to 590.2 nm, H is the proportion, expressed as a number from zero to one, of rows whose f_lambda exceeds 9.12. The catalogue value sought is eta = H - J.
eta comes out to -0.80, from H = 0.0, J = 0.8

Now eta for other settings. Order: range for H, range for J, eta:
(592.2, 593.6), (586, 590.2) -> 0.62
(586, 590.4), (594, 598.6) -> 0.20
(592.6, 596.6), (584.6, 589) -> 0.40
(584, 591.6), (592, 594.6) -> -0.34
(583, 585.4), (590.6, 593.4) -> 0.21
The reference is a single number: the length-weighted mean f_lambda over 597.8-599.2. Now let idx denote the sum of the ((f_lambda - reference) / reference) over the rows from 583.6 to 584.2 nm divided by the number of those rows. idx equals 0.105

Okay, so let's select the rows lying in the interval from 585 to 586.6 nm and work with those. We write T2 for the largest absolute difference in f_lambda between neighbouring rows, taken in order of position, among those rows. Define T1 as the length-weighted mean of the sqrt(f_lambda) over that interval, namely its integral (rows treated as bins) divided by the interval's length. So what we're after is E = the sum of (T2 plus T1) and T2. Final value 3.5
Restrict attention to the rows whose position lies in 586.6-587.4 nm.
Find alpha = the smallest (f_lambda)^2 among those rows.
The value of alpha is 91.3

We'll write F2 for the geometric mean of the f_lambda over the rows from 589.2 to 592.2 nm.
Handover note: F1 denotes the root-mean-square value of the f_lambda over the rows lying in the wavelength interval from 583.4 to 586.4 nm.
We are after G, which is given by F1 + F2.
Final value 18.7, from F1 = 9.61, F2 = 9.1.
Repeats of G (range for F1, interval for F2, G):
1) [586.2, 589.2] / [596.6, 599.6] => 18.3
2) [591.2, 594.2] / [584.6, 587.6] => 19.3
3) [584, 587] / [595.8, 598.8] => 18.5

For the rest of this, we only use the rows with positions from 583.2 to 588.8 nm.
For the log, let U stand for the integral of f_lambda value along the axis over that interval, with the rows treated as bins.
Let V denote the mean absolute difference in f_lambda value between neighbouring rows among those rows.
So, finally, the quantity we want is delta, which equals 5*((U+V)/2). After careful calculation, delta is 135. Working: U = 54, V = 0.17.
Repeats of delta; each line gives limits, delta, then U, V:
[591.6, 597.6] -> 142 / 57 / 0.12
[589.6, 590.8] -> 28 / 11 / 0.42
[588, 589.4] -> 31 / 12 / 0.26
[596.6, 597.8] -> 26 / 10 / 0.11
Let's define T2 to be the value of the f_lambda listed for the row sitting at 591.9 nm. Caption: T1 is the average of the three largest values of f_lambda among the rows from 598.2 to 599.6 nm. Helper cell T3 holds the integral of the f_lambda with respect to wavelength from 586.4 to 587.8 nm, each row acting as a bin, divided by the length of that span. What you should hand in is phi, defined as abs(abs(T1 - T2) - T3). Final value 9.2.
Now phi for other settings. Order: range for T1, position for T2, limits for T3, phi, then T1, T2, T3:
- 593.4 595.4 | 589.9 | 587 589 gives 7.9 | 9.83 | 8.22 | 9.5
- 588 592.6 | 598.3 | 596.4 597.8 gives 7.9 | 10.04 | 9.188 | 8.7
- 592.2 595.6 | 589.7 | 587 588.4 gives 7.9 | 9.97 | 7.924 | 9.9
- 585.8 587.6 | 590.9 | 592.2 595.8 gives 9.3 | 10.19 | 9.74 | 9.7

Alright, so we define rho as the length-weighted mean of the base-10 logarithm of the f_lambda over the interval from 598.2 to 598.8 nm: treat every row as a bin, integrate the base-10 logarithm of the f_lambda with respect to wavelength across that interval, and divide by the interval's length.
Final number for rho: 0.96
